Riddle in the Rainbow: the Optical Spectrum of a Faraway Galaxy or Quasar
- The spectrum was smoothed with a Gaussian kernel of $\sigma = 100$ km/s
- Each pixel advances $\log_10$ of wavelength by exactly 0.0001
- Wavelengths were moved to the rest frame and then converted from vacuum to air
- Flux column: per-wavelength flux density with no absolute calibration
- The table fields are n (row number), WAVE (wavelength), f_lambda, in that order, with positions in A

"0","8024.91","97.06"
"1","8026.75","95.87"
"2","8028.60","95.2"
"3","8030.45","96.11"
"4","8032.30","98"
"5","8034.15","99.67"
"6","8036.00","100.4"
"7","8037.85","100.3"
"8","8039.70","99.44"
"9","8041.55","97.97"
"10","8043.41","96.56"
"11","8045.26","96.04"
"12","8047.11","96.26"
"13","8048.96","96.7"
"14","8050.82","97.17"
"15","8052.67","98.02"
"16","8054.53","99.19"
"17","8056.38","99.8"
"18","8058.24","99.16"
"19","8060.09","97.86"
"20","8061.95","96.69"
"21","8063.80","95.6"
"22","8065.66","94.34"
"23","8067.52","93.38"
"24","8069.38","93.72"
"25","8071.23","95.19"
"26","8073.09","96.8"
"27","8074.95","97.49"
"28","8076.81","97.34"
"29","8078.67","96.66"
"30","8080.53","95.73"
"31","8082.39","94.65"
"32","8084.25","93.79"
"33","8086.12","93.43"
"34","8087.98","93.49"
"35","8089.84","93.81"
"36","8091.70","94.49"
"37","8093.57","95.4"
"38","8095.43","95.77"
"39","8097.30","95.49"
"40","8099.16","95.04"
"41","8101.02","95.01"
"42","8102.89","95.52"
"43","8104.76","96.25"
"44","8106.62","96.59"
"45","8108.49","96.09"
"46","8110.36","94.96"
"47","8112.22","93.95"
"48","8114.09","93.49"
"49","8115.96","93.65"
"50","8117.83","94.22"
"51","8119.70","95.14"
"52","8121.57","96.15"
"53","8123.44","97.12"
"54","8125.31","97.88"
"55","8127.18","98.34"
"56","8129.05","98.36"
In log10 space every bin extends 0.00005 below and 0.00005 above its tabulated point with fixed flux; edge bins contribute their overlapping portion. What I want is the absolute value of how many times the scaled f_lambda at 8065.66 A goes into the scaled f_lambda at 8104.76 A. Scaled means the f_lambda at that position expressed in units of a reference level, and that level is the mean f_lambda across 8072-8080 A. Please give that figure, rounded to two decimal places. 1.02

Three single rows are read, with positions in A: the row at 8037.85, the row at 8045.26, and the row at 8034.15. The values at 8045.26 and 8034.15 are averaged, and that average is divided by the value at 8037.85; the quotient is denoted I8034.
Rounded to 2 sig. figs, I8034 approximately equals 0.98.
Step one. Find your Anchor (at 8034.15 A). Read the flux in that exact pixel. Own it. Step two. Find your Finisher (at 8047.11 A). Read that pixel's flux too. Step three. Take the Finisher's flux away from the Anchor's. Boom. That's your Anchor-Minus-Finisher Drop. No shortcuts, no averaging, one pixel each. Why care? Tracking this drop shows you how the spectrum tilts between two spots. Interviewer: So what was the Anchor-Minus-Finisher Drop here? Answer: 3.4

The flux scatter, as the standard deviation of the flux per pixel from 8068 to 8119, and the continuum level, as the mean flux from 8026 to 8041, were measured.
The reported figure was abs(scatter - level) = 96.9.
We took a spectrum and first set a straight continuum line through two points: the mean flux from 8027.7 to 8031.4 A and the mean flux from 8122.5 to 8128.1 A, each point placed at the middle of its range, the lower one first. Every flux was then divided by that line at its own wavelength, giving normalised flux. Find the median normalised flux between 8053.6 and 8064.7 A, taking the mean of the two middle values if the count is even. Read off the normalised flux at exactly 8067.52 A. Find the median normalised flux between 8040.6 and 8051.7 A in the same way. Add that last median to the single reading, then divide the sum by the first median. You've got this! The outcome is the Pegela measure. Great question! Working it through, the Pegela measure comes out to 1.93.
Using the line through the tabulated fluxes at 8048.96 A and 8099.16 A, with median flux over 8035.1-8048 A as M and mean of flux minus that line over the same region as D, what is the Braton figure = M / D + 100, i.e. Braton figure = 182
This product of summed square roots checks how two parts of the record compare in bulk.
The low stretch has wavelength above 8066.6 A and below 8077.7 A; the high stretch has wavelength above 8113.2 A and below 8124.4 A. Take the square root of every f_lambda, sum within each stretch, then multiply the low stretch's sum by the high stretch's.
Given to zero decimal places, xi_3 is 3431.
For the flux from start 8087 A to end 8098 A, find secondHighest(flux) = 95.49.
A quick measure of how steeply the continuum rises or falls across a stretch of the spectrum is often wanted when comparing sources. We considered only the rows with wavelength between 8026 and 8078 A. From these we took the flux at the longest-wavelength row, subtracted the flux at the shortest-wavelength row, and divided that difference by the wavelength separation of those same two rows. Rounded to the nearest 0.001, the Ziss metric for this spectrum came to 0.029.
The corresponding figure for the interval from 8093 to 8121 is -0.010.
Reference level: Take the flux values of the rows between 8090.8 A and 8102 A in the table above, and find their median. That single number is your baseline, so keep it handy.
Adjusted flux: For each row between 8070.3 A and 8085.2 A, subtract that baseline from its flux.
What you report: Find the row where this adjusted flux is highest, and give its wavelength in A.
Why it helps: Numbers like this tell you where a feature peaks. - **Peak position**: 8074.95 A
